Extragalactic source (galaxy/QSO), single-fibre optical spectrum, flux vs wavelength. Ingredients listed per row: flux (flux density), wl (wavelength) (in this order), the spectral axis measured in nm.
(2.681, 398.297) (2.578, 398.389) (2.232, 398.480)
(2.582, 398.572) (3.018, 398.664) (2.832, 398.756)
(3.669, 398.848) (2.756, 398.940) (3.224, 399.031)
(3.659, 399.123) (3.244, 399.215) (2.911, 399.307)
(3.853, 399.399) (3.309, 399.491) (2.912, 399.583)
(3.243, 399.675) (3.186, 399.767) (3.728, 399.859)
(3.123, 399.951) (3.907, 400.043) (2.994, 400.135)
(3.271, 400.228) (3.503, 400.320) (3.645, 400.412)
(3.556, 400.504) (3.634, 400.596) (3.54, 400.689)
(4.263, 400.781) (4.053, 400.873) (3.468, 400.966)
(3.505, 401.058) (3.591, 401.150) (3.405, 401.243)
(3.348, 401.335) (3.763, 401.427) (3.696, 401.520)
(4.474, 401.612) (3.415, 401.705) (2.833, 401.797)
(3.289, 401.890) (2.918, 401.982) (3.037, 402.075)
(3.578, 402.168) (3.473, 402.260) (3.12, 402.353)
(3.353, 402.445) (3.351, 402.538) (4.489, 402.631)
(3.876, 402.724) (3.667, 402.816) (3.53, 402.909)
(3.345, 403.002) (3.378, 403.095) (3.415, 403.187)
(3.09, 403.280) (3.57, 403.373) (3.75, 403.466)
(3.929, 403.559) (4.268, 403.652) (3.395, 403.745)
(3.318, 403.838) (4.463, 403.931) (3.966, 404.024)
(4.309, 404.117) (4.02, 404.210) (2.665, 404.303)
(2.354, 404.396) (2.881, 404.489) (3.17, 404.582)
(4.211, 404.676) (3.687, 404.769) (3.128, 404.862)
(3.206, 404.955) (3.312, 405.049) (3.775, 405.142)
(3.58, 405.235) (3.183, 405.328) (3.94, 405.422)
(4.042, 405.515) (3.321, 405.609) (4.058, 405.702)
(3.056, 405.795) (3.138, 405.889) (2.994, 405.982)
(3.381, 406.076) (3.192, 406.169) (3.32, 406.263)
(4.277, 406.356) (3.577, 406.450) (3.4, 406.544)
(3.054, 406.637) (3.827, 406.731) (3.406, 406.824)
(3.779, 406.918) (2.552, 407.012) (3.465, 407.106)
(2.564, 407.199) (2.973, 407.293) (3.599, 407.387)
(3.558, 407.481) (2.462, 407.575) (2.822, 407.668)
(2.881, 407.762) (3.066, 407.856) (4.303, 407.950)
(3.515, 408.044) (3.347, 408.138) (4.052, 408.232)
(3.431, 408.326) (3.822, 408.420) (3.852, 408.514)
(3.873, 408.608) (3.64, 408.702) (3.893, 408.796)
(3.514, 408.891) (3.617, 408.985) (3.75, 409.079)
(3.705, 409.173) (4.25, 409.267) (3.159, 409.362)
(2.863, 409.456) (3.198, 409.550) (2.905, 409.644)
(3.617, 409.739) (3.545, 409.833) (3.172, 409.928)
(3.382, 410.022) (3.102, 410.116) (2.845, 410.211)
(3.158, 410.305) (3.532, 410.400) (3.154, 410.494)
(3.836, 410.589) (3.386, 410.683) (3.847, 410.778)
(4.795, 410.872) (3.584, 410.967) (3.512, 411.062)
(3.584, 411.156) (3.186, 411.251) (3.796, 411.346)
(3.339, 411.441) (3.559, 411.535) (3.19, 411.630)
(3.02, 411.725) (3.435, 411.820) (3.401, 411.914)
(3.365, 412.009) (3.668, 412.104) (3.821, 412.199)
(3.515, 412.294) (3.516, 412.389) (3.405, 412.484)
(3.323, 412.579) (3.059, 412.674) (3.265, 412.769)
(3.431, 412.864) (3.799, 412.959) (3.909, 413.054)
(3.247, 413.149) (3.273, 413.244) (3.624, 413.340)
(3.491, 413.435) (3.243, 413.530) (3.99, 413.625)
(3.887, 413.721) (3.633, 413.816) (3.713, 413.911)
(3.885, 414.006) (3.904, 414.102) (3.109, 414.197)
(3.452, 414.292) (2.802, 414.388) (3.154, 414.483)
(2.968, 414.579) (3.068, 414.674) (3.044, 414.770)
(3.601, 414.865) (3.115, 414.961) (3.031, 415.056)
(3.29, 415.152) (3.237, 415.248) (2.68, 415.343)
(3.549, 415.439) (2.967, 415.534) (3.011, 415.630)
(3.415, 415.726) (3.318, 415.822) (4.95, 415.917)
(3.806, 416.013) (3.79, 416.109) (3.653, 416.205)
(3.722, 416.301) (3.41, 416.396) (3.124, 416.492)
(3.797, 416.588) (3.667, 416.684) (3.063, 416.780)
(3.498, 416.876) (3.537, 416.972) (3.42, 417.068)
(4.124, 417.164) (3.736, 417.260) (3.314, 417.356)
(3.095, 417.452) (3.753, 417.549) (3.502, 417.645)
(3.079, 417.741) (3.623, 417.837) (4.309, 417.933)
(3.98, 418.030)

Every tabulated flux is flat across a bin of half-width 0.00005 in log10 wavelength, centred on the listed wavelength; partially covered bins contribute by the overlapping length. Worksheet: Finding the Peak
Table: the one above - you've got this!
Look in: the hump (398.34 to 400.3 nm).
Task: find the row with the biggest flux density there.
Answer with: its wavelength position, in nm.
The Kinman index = 400.043 nm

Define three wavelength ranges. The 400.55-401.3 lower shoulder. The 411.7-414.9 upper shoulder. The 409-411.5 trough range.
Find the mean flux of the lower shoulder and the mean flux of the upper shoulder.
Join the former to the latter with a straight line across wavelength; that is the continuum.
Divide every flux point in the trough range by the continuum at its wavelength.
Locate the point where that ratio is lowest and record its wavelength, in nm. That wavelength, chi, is 410.211 nm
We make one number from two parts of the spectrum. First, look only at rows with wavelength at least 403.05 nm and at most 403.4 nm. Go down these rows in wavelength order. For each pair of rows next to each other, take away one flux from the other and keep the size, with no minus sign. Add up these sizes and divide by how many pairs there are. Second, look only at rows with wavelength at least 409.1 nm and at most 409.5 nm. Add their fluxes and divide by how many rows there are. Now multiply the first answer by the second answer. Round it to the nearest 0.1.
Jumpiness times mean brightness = 1.0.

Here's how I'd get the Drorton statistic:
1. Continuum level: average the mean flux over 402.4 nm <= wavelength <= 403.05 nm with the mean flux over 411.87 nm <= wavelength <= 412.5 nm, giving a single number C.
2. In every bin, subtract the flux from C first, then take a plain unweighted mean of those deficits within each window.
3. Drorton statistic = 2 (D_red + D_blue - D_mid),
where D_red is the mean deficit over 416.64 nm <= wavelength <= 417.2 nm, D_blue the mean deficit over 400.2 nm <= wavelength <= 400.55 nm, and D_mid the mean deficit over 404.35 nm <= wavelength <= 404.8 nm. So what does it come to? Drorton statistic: -0.4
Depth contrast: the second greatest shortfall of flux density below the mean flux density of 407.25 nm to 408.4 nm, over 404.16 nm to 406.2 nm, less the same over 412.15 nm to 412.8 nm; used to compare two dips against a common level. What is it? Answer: 0.60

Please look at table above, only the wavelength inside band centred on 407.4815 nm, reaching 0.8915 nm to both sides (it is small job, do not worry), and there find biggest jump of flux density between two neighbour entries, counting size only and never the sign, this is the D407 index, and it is 1.24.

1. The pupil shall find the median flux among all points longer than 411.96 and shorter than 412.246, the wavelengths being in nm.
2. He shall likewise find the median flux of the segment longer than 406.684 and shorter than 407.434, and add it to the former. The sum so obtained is 7.10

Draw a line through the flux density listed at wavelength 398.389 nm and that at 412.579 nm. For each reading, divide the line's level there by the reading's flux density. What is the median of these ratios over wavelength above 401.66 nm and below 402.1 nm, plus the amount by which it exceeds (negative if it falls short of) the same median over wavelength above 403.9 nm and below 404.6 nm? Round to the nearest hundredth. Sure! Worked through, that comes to 1.00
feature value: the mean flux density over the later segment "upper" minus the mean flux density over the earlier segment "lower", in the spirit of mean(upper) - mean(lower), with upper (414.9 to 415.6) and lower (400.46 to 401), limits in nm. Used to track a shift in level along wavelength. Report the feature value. -0.6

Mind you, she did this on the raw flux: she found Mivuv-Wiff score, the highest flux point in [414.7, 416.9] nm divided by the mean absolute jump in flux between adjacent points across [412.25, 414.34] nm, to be 20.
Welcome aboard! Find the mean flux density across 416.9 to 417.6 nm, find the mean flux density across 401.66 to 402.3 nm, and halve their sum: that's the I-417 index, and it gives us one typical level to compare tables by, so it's 3.39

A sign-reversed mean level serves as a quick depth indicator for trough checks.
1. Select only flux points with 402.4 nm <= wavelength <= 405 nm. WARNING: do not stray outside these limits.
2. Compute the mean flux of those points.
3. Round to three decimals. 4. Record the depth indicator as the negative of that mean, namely -3.564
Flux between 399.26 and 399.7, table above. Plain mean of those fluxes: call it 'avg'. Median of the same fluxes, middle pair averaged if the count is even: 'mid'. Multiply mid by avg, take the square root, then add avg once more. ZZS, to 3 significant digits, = 6.49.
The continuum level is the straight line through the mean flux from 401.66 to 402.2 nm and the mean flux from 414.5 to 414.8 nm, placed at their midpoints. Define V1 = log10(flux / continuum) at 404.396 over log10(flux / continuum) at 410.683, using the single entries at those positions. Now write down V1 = -3.0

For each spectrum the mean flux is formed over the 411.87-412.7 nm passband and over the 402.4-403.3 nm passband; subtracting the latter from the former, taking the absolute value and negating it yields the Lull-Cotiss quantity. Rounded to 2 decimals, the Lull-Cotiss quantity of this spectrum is -0.10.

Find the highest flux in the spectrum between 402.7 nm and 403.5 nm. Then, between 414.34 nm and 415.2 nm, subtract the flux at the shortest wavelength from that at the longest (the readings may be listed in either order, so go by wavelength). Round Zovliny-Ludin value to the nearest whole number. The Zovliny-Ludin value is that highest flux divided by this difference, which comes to 8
